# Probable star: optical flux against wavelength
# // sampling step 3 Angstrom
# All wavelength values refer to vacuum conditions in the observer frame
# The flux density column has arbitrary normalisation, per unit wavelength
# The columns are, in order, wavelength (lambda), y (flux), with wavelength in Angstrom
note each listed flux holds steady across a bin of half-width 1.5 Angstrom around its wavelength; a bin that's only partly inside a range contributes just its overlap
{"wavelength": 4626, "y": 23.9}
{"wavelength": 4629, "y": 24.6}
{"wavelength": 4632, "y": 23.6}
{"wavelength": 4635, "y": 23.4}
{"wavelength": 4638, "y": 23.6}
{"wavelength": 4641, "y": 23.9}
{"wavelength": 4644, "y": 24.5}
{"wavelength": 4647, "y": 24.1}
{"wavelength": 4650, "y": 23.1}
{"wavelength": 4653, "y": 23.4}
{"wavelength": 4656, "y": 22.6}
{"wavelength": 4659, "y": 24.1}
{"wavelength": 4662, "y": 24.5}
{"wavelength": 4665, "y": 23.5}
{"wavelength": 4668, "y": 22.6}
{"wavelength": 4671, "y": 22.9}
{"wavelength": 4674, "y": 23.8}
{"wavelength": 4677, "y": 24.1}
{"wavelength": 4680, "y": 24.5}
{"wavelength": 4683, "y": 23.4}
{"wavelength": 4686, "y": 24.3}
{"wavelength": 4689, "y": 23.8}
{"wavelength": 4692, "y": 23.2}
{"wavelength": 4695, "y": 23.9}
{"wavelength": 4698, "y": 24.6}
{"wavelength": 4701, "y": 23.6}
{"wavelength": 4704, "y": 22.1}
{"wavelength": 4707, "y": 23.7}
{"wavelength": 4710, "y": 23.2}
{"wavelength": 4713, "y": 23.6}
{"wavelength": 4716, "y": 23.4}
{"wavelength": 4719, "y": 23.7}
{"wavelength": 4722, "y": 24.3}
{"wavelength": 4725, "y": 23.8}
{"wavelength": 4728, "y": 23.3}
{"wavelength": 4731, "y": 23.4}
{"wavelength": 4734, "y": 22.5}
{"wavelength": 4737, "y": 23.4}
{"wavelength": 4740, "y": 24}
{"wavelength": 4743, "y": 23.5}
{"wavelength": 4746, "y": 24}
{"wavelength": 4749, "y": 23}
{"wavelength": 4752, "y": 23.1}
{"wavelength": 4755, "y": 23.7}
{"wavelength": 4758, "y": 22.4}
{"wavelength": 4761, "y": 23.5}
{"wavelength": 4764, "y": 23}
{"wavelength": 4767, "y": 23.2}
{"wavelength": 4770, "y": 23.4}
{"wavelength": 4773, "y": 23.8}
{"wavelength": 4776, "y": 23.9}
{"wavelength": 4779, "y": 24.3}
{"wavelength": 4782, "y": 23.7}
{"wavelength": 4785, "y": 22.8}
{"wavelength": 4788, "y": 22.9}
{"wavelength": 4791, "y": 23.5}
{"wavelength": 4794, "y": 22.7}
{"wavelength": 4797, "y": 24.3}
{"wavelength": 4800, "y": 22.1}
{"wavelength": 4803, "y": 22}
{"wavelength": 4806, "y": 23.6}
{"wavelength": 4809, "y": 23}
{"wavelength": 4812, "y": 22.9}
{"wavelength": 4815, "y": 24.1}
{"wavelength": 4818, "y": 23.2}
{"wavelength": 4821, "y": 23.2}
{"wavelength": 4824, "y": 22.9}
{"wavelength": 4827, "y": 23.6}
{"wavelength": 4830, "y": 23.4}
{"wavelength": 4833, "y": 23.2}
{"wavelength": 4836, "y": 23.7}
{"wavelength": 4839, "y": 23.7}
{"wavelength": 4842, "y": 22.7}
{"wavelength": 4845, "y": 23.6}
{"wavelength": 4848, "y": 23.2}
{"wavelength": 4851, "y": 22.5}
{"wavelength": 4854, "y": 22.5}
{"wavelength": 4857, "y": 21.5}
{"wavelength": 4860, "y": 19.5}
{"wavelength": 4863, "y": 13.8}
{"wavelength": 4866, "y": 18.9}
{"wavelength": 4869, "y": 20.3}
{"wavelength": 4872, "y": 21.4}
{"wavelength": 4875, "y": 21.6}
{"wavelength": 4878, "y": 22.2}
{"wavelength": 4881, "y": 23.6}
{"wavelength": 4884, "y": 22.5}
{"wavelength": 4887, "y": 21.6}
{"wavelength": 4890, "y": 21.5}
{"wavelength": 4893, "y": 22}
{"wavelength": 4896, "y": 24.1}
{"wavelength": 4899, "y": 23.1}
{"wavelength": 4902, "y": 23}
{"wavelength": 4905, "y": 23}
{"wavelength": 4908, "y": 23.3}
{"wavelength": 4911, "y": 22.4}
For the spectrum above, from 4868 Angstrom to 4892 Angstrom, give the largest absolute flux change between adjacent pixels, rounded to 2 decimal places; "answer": 1.40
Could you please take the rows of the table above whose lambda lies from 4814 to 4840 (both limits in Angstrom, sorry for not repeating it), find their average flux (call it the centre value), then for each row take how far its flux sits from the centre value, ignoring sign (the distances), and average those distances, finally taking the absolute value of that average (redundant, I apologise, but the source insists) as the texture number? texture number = 0.29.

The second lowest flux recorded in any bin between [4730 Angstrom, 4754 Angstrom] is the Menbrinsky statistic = 23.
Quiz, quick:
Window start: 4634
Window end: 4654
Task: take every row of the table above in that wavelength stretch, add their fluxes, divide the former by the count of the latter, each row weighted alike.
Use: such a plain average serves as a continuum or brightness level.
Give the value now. 23.7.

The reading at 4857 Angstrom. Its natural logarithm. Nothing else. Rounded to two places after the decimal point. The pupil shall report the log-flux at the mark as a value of 3.07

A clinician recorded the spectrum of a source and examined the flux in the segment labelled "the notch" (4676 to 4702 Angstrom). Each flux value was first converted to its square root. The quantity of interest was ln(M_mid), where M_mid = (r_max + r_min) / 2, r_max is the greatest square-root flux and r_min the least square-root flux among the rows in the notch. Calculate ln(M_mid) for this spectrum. 1.59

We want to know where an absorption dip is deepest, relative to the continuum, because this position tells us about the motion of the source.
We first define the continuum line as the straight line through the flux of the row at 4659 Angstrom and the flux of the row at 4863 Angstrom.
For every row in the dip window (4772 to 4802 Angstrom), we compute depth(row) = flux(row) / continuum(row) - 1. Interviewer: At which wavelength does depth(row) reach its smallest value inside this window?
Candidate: 4785 Angstrom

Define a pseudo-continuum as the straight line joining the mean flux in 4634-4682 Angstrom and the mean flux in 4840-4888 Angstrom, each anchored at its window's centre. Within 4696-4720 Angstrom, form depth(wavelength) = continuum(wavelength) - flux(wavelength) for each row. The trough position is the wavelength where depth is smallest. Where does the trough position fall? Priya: 4698 Angstrom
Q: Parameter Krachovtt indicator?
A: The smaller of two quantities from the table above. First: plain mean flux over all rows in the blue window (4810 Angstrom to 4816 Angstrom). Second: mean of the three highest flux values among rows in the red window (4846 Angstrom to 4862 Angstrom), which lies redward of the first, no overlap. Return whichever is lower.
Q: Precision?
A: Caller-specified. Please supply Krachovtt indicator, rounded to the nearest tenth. 22.7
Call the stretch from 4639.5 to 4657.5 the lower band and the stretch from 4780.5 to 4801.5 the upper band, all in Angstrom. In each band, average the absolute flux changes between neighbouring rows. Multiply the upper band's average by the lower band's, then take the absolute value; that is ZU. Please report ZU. 0.6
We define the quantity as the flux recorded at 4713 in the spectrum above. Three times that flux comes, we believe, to 70.8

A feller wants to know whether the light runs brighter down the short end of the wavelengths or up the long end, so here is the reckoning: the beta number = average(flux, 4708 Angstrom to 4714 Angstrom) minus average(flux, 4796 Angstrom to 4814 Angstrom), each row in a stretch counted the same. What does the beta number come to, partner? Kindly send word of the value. 0.4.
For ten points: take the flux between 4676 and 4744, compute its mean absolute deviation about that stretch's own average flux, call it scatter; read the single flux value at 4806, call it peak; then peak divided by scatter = 56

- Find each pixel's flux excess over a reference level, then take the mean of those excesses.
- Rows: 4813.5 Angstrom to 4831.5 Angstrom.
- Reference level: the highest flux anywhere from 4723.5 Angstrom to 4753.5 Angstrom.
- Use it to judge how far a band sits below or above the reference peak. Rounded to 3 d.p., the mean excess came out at -0.600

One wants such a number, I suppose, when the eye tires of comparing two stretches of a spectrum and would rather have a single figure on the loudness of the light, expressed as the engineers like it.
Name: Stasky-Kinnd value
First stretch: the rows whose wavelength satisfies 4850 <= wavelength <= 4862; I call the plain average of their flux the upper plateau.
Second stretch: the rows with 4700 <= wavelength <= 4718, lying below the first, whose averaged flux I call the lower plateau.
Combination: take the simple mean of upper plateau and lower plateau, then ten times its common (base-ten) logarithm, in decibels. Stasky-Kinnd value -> 13.5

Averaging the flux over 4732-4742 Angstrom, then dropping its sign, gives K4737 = 23.3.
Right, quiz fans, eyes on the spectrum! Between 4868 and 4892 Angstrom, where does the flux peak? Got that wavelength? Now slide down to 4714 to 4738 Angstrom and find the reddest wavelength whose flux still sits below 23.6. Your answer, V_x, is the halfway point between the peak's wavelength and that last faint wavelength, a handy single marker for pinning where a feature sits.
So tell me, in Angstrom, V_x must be 4809.0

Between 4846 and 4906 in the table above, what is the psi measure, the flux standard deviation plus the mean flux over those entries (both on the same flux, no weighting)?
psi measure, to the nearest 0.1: 23.8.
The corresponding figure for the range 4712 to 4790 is 23.9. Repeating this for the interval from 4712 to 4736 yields 24.0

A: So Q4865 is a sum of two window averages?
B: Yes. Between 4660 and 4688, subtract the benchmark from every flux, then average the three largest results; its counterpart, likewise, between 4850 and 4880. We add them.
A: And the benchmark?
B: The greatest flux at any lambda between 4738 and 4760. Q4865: -1.17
